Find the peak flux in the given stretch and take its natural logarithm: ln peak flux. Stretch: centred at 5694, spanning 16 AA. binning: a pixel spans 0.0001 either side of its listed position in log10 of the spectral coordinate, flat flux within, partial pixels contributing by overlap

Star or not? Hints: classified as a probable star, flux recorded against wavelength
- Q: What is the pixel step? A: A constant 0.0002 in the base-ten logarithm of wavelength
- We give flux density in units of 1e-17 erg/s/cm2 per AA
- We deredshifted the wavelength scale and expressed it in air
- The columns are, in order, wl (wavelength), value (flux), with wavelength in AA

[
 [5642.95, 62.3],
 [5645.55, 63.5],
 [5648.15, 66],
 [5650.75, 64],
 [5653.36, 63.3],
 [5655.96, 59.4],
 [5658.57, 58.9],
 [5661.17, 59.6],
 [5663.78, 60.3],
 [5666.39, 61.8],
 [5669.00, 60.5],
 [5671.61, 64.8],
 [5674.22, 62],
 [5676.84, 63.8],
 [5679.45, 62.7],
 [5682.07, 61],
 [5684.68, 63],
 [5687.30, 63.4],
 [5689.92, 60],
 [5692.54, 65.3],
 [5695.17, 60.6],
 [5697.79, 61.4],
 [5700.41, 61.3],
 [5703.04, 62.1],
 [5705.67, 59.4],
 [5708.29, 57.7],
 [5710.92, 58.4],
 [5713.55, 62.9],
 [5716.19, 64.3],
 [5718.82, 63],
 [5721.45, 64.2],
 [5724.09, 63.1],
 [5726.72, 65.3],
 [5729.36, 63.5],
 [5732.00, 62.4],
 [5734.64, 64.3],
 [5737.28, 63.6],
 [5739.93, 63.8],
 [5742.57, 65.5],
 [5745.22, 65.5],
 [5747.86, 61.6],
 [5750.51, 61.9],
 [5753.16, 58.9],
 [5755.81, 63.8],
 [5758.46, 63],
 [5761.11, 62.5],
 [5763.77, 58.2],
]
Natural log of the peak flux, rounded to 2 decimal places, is 4.18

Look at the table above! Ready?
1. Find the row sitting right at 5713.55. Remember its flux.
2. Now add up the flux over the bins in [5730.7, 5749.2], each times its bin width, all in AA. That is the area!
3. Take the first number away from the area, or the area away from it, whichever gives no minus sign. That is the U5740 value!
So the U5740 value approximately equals 1118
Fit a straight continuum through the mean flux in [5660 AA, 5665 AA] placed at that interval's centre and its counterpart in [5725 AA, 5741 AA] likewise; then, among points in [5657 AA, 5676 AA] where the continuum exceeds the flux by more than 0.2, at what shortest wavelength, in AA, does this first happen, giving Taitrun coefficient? 5658.57 AA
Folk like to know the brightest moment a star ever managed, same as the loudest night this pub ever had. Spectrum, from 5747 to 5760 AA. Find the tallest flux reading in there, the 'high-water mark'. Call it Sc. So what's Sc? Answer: 63.8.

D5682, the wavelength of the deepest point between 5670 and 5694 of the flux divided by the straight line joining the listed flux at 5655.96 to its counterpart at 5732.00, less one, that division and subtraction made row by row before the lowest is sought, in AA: 5689.92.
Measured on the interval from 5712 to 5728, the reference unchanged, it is 5724.09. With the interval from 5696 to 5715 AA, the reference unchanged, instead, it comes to 5708.29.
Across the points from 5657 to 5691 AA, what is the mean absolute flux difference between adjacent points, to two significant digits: 1.8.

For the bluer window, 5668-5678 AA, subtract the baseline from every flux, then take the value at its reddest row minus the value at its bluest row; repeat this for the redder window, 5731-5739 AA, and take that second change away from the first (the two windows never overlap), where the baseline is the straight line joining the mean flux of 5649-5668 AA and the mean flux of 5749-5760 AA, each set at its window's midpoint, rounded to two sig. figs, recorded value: 2.1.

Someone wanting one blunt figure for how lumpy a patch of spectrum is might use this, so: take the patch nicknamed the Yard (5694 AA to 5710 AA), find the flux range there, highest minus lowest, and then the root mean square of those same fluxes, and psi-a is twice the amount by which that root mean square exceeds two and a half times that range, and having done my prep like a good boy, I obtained 99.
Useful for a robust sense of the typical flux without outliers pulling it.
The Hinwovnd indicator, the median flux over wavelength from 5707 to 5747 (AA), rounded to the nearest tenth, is 63.6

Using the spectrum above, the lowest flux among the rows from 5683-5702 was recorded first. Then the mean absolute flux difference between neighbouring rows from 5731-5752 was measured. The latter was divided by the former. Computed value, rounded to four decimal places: 0.0207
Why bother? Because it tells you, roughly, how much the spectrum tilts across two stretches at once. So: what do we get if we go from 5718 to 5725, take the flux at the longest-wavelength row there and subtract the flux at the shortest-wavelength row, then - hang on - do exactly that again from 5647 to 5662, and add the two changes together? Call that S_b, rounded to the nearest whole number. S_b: -6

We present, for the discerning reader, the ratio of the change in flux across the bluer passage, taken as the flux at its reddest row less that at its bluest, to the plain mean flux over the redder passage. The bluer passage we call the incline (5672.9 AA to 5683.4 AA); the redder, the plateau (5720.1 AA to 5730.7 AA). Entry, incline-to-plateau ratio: -0.02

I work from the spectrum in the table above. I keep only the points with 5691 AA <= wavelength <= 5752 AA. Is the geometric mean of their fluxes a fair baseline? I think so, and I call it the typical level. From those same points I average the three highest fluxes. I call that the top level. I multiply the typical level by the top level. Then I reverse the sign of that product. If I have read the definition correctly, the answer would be -4097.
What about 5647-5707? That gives -4047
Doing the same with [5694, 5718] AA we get -3841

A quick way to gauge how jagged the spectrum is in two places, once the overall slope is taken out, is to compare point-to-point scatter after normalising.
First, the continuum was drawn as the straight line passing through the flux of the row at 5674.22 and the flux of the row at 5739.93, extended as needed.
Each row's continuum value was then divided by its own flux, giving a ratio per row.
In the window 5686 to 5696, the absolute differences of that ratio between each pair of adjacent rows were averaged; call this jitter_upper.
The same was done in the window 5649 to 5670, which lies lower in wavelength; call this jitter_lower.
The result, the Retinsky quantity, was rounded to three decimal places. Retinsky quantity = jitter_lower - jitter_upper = -0.050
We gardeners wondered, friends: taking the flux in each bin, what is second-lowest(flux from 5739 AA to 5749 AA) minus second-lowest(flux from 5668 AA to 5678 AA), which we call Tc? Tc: 1.8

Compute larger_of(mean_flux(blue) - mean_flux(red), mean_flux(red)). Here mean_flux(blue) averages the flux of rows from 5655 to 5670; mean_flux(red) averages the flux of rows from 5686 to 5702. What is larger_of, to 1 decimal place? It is 62.0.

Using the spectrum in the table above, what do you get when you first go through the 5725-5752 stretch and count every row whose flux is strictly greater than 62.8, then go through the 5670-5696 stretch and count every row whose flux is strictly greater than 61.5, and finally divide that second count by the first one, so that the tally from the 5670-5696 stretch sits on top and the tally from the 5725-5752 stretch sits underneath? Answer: 1.00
